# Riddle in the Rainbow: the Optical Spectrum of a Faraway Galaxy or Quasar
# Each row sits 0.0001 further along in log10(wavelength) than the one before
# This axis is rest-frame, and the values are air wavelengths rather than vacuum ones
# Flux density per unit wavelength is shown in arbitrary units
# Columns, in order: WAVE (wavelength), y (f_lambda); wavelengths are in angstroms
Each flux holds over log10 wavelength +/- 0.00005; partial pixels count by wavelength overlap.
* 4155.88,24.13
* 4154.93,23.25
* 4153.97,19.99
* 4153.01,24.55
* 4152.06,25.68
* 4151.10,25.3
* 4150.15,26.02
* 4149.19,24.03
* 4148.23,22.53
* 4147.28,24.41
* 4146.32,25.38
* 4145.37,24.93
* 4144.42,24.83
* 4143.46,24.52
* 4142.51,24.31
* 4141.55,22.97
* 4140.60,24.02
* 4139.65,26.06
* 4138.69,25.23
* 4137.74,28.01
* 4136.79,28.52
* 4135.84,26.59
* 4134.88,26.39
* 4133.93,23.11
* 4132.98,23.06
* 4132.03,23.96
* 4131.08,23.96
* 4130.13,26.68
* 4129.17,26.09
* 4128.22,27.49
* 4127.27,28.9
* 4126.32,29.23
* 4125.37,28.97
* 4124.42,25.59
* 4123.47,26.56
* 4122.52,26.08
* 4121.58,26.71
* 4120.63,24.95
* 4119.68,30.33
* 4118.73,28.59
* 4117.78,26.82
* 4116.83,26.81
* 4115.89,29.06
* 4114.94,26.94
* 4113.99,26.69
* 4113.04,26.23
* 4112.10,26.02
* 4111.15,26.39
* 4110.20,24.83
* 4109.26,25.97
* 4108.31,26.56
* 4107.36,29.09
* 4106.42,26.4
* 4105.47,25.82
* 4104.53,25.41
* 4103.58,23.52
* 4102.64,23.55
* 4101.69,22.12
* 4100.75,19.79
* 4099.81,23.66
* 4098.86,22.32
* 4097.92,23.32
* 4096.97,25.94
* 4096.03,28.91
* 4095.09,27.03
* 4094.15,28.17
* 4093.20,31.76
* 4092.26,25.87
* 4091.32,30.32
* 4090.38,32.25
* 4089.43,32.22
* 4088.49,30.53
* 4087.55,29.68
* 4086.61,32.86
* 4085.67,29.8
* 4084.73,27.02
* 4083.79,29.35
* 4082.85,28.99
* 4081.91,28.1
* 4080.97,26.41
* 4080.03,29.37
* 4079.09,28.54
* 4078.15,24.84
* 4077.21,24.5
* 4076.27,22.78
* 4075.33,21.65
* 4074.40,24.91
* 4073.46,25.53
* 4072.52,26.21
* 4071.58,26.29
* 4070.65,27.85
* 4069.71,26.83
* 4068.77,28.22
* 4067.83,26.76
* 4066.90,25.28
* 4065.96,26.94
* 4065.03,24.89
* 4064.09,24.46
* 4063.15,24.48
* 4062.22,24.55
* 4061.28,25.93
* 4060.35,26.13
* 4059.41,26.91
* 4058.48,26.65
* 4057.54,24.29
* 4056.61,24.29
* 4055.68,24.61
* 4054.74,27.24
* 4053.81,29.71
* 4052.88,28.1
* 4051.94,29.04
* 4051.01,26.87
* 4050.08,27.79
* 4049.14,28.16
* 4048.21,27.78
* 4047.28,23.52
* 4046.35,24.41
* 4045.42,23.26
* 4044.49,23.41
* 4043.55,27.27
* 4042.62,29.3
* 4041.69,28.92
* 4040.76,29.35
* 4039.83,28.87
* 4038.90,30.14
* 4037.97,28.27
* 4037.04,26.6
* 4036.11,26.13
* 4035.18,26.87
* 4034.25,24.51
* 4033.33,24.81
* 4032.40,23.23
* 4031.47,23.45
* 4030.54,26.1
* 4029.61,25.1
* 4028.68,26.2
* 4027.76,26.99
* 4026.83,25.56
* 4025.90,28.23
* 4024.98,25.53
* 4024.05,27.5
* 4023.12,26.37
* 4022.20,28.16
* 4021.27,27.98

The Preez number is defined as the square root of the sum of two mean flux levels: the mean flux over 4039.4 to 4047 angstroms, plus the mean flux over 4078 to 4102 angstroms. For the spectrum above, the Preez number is 7.38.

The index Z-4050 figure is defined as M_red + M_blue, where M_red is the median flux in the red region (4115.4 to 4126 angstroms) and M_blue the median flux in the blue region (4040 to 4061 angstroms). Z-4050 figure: 53.9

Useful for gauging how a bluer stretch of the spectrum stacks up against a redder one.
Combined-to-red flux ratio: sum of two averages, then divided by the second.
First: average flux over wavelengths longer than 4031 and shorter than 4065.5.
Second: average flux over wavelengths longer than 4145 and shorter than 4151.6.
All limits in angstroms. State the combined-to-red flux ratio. 2.07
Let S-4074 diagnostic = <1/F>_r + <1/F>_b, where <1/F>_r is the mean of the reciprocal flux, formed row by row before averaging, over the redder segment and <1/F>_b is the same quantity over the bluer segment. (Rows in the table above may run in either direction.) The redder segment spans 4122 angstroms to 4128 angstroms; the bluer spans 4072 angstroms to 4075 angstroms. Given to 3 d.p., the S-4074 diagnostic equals 0.076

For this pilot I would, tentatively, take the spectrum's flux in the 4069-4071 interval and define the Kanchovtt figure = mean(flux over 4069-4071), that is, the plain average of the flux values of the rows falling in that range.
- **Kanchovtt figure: 27.3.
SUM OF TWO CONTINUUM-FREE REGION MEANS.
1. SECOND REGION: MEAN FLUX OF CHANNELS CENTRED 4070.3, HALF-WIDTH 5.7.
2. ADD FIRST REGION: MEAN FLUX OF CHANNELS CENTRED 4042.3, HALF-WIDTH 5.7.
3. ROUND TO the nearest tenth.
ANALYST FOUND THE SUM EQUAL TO 52.9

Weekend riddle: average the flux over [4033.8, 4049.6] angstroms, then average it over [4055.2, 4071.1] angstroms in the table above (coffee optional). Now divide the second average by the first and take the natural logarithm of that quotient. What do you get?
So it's -0.04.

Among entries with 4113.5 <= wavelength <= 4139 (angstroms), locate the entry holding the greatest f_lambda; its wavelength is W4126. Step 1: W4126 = 4119.68 angstroms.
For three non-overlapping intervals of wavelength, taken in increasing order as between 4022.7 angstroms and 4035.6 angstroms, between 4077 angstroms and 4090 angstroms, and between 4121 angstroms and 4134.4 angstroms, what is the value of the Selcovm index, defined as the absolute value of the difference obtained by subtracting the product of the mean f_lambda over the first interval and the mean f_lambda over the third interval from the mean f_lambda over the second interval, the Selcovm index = 645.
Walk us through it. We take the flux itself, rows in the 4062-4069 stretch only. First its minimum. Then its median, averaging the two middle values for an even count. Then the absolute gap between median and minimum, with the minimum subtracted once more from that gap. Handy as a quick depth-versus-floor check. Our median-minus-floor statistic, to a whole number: -24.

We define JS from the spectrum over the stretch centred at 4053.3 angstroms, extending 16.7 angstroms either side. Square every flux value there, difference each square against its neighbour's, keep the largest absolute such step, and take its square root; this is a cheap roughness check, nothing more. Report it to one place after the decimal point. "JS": 14.8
